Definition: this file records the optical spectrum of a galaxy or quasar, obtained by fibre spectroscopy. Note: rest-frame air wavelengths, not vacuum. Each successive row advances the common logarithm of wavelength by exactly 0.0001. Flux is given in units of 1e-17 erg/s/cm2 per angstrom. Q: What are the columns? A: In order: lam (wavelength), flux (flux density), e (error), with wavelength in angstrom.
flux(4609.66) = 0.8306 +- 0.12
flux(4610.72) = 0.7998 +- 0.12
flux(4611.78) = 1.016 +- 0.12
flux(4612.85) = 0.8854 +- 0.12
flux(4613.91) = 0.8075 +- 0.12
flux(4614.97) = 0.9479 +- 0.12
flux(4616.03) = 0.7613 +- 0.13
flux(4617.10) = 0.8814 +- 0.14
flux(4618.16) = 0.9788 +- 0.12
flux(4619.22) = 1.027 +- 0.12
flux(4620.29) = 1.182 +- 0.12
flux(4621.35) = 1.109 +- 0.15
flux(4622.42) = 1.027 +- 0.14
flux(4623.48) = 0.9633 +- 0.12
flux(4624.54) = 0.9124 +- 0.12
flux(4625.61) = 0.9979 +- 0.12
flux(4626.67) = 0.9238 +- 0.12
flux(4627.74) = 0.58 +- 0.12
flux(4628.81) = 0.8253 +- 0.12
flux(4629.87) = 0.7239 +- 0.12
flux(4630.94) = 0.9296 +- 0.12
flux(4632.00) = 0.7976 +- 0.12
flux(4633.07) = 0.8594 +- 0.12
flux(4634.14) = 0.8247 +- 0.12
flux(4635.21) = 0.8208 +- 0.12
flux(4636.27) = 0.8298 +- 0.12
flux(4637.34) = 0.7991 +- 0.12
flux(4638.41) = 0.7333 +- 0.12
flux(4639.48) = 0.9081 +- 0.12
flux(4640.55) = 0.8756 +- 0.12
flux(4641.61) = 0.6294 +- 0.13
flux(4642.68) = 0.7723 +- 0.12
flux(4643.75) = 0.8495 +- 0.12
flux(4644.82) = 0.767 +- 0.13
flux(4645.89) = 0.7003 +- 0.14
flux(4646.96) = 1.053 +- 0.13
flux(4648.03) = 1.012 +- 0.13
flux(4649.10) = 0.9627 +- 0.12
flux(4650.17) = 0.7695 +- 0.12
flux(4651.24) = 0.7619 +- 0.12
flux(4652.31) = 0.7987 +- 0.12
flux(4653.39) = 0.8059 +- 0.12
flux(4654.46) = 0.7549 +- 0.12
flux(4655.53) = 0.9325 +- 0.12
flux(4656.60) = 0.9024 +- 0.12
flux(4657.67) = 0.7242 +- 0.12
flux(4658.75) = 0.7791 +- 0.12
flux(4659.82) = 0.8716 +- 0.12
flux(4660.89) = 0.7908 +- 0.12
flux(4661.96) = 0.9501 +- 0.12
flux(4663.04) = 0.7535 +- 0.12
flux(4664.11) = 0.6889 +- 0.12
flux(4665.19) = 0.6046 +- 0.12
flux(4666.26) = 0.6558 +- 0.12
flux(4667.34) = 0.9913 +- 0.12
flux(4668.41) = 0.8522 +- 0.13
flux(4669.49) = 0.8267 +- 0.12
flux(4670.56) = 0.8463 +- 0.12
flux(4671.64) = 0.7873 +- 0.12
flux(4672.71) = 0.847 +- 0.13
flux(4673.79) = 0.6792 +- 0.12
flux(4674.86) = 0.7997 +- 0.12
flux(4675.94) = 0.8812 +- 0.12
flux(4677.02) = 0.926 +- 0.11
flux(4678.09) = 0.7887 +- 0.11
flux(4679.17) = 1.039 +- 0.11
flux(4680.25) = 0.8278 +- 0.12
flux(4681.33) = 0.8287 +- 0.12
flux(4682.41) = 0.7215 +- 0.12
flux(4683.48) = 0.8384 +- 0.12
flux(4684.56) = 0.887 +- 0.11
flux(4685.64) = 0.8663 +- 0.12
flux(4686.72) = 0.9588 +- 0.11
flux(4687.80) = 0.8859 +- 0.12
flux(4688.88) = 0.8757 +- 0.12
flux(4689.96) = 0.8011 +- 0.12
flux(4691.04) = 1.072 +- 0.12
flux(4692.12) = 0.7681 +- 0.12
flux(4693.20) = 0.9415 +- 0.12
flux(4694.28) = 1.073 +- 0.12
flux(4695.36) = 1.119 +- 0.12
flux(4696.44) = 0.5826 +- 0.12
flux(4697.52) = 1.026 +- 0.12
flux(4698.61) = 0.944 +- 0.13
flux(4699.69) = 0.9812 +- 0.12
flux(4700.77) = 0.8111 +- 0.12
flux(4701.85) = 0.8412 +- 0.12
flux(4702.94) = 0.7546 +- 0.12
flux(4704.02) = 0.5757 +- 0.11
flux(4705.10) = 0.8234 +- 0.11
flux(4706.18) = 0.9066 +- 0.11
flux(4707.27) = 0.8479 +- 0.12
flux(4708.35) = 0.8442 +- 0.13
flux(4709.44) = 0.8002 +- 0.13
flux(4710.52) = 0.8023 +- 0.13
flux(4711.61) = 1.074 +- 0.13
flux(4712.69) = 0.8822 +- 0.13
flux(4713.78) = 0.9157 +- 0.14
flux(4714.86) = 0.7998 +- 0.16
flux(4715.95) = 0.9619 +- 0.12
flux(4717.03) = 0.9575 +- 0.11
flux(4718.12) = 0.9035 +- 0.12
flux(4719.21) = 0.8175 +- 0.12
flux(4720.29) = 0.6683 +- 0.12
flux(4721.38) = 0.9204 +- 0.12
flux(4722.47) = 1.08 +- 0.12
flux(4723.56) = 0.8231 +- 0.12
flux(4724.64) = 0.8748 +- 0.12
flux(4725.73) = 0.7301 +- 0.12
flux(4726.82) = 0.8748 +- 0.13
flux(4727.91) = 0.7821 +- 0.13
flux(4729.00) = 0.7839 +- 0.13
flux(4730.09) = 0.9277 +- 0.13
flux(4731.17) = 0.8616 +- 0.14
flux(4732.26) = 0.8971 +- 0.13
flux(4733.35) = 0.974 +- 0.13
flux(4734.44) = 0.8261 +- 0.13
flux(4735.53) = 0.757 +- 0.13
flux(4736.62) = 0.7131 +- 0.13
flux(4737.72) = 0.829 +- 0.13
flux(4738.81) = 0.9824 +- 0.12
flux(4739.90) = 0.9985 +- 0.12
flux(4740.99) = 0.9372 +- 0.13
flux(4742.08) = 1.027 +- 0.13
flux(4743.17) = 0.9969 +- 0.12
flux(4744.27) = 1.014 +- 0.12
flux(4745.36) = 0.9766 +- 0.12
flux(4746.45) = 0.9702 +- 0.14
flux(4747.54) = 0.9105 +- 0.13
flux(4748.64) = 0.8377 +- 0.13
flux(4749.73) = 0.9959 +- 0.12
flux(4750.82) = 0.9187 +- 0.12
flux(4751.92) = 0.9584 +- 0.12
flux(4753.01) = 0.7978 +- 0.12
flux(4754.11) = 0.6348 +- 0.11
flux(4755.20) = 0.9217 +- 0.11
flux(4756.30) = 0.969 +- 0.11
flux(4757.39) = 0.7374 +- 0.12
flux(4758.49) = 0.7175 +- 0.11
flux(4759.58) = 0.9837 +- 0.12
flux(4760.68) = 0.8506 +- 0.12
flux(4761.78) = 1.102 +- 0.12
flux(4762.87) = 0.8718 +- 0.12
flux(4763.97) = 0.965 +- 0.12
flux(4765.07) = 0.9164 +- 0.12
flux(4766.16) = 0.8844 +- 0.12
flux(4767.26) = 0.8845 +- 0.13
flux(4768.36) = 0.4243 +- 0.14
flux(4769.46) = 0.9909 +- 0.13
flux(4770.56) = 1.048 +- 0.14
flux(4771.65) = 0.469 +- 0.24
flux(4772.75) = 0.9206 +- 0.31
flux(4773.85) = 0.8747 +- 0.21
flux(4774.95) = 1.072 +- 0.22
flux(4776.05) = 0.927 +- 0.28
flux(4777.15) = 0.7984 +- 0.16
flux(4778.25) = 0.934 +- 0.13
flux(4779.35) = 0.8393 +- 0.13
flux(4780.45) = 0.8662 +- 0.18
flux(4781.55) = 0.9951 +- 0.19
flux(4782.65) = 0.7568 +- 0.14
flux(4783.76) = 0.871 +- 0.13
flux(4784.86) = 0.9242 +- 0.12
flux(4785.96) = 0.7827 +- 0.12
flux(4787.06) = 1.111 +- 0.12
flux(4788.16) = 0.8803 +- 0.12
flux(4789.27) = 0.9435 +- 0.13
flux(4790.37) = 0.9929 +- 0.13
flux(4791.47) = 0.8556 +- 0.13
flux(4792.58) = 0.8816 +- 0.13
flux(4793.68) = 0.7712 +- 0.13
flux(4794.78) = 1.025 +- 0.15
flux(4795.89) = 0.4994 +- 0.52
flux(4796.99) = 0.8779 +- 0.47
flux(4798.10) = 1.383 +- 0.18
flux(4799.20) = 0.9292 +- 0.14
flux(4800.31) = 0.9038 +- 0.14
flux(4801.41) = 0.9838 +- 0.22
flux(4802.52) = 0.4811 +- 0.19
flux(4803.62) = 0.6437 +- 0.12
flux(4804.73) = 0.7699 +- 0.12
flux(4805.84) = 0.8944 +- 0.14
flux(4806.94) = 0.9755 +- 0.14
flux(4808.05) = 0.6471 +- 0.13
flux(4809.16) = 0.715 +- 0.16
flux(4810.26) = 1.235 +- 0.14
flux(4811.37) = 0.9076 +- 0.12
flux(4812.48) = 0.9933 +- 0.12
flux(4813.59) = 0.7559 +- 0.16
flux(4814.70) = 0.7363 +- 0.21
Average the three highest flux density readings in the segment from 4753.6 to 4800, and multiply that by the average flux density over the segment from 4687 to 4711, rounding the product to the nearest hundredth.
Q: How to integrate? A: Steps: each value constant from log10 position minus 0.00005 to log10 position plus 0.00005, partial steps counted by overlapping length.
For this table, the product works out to 1.04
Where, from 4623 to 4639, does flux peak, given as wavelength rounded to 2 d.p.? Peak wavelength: 4625.61 angstrom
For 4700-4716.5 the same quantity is 4711.61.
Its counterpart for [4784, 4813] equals 4798.10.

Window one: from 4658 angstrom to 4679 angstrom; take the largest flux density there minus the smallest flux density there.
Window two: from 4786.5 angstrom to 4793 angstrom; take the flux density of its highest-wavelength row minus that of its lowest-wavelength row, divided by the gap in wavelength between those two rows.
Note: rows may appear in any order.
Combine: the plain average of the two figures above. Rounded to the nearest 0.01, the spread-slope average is 0.17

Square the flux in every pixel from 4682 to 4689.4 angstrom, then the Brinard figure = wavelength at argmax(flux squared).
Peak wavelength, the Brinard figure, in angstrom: 4686.72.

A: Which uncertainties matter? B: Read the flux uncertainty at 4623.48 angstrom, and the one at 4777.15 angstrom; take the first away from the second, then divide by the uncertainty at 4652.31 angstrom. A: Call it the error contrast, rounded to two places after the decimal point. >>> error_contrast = 0.33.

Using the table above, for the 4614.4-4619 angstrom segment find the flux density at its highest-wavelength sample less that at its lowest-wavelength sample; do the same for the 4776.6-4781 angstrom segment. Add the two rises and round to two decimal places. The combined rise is 0.10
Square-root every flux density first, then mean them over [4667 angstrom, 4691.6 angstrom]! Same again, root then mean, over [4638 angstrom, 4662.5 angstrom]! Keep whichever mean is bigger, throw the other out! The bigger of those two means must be 0.927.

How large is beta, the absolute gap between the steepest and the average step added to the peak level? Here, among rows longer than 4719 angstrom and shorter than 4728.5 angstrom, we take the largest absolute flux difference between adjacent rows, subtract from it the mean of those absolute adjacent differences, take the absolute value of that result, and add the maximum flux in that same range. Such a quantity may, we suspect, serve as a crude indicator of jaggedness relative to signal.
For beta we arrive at 1.18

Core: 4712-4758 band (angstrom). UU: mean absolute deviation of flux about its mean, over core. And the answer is 0.084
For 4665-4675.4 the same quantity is 0.086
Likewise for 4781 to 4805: 0.132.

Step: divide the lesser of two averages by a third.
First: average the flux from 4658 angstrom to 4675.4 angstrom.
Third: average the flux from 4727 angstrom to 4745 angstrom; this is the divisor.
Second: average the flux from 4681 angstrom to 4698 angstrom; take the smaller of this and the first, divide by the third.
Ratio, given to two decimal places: 0.89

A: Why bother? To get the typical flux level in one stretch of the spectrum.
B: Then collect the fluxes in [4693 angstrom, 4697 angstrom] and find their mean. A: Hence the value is 0.93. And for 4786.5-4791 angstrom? 0.98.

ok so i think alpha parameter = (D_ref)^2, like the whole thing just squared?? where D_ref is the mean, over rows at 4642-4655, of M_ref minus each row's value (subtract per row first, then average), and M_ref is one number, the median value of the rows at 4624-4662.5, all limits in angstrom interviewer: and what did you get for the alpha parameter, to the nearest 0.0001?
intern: 0.0001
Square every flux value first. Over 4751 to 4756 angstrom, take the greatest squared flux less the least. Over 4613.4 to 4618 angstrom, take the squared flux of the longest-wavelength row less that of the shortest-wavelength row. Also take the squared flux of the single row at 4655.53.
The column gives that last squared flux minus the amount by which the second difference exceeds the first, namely 1.3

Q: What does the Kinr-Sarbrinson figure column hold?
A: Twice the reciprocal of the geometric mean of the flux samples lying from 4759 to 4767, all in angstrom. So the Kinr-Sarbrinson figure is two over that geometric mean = 2.14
